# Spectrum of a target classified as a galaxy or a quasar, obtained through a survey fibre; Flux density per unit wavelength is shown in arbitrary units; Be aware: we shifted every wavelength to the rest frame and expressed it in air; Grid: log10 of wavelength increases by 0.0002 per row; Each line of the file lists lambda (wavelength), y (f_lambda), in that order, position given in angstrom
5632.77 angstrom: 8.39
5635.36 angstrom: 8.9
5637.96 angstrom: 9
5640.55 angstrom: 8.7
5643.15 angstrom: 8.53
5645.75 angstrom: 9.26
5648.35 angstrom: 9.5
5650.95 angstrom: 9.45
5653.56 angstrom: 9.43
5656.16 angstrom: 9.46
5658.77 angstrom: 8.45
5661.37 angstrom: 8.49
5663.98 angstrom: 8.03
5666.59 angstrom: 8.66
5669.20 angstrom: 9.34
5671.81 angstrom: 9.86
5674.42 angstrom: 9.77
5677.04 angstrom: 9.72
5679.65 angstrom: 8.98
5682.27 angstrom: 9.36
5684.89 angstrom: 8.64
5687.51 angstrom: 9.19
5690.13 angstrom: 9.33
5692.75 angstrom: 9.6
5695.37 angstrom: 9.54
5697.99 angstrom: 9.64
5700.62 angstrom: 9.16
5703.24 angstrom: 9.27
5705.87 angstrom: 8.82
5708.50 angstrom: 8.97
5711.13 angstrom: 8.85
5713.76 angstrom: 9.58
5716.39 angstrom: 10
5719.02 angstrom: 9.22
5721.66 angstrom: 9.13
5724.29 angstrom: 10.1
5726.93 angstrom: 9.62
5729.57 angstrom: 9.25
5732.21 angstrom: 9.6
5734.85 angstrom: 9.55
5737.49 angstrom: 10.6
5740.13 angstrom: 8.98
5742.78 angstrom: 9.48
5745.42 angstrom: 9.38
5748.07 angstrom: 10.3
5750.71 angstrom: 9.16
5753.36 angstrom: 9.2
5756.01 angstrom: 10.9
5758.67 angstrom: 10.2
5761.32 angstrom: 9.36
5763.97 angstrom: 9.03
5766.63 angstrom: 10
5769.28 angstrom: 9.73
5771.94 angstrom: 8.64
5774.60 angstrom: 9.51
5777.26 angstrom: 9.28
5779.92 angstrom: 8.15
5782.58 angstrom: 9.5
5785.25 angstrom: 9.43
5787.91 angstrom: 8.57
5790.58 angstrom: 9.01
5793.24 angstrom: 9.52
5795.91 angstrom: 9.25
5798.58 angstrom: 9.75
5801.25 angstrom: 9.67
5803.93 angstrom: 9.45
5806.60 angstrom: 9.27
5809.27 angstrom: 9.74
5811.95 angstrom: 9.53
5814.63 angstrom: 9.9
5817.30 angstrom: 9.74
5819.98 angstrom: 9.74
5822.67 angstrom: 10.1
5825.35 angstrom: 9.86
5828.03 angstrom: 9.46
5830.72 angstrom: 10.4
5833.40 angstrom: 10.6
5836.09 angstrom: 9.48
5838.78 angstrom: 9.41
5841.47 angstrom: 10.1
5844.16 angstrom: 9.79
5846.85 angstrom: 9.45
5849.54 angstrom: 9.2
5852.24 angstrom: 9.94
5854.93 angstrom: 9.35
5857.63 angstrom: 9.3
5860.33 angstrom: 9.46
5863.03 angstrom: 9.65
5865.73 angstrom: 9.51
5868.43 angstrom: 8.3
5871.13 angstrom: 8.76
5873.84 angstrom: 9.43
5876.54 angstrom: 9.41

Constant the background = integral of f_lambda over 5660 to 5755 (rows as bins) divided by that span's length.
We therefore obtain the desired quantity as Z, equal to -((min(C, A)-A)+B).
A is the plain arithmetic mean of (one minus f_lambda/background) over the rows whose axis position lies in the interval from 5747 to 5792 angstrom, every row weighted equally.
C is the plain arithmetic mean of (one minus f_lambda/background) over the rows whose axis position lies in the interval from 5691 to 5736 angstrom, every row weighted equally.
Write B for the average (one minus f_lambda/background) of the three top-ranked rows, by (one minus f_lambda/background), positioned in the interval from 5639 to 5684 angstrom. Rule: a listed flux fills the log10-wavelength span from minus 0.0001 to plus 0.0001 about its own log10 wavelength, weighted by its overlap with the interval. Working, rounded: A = -0.006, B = 0.110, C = -0.006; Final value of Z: -0.11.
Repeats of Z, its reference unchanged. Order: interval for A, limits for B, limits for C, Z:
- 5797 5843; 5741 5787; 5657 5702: -0.08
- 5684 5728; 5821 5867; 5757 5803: -0.01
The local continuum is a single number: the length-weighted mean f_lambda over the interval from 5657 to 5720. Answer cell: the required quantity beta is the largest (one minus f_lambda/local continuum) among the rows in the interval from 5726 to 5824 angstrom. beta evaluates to 0.11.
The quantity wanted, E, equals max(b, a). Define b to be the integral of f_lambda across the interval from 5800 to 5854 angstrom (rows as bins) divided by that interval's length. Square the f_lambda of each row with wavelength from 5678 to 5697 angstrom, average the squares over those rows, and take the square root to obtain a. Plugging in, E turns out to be 9.7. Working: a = 9.24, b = 9.74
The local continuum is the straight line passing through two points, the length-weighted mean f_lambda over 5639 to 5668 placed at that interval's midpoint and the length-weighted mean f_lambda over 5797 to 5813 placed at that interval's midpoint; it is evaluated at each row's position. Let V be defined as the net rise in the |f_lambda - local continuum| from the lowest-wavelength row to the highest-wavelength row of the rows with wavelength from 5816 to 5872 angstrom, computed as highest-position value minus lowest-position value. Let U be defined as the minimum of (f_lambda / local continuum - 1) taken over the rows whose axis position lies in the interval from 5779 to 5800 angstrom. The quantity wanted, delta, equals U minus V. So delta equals -1.1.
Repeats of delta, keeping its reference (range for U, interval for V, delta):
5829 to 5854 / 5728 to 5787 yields -0.1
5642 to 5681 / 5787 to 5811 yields 0.7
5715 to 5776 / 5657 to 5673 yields -0.5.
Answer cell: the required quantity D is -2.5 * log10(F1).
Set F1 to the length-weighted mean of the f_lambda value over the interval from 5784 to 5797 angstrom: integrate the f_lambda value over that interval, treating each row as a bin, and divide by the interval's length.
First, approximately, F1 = 9.16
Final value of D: -2.40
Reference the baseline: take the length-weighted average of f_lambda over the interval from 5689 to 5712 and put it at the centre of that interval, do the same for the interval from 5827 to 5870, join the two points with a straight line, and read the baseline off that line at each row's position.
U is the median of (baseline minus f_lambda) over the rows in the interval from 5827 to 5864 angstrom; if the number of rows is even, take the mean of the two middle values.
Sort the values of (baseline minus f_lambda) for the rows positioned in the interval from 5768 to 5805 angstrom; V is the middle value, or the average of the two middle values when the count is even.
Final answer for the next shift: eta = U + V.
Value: 0.10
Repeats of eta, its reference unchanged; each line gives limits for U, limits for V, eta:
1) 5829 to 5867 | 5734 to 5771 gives -0.08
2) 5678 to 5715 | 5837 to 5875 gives 0.16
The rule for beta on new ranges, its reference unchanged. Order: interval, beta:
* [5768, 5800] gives 0.11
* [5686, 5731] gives 0.04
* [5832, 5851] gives 0.00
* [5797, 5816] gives -0.01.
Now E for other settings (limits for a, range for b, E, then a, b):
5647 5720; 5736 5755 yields 9.6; 9.24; 9.61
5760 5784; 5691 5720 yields 9.3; 9.26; 9.34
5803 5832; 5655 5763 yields 9.7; 9.75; 9.38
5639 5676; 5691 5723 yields 9.3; 9.08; 9.32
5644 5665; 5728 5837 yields 9.6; 9.03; 9.57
